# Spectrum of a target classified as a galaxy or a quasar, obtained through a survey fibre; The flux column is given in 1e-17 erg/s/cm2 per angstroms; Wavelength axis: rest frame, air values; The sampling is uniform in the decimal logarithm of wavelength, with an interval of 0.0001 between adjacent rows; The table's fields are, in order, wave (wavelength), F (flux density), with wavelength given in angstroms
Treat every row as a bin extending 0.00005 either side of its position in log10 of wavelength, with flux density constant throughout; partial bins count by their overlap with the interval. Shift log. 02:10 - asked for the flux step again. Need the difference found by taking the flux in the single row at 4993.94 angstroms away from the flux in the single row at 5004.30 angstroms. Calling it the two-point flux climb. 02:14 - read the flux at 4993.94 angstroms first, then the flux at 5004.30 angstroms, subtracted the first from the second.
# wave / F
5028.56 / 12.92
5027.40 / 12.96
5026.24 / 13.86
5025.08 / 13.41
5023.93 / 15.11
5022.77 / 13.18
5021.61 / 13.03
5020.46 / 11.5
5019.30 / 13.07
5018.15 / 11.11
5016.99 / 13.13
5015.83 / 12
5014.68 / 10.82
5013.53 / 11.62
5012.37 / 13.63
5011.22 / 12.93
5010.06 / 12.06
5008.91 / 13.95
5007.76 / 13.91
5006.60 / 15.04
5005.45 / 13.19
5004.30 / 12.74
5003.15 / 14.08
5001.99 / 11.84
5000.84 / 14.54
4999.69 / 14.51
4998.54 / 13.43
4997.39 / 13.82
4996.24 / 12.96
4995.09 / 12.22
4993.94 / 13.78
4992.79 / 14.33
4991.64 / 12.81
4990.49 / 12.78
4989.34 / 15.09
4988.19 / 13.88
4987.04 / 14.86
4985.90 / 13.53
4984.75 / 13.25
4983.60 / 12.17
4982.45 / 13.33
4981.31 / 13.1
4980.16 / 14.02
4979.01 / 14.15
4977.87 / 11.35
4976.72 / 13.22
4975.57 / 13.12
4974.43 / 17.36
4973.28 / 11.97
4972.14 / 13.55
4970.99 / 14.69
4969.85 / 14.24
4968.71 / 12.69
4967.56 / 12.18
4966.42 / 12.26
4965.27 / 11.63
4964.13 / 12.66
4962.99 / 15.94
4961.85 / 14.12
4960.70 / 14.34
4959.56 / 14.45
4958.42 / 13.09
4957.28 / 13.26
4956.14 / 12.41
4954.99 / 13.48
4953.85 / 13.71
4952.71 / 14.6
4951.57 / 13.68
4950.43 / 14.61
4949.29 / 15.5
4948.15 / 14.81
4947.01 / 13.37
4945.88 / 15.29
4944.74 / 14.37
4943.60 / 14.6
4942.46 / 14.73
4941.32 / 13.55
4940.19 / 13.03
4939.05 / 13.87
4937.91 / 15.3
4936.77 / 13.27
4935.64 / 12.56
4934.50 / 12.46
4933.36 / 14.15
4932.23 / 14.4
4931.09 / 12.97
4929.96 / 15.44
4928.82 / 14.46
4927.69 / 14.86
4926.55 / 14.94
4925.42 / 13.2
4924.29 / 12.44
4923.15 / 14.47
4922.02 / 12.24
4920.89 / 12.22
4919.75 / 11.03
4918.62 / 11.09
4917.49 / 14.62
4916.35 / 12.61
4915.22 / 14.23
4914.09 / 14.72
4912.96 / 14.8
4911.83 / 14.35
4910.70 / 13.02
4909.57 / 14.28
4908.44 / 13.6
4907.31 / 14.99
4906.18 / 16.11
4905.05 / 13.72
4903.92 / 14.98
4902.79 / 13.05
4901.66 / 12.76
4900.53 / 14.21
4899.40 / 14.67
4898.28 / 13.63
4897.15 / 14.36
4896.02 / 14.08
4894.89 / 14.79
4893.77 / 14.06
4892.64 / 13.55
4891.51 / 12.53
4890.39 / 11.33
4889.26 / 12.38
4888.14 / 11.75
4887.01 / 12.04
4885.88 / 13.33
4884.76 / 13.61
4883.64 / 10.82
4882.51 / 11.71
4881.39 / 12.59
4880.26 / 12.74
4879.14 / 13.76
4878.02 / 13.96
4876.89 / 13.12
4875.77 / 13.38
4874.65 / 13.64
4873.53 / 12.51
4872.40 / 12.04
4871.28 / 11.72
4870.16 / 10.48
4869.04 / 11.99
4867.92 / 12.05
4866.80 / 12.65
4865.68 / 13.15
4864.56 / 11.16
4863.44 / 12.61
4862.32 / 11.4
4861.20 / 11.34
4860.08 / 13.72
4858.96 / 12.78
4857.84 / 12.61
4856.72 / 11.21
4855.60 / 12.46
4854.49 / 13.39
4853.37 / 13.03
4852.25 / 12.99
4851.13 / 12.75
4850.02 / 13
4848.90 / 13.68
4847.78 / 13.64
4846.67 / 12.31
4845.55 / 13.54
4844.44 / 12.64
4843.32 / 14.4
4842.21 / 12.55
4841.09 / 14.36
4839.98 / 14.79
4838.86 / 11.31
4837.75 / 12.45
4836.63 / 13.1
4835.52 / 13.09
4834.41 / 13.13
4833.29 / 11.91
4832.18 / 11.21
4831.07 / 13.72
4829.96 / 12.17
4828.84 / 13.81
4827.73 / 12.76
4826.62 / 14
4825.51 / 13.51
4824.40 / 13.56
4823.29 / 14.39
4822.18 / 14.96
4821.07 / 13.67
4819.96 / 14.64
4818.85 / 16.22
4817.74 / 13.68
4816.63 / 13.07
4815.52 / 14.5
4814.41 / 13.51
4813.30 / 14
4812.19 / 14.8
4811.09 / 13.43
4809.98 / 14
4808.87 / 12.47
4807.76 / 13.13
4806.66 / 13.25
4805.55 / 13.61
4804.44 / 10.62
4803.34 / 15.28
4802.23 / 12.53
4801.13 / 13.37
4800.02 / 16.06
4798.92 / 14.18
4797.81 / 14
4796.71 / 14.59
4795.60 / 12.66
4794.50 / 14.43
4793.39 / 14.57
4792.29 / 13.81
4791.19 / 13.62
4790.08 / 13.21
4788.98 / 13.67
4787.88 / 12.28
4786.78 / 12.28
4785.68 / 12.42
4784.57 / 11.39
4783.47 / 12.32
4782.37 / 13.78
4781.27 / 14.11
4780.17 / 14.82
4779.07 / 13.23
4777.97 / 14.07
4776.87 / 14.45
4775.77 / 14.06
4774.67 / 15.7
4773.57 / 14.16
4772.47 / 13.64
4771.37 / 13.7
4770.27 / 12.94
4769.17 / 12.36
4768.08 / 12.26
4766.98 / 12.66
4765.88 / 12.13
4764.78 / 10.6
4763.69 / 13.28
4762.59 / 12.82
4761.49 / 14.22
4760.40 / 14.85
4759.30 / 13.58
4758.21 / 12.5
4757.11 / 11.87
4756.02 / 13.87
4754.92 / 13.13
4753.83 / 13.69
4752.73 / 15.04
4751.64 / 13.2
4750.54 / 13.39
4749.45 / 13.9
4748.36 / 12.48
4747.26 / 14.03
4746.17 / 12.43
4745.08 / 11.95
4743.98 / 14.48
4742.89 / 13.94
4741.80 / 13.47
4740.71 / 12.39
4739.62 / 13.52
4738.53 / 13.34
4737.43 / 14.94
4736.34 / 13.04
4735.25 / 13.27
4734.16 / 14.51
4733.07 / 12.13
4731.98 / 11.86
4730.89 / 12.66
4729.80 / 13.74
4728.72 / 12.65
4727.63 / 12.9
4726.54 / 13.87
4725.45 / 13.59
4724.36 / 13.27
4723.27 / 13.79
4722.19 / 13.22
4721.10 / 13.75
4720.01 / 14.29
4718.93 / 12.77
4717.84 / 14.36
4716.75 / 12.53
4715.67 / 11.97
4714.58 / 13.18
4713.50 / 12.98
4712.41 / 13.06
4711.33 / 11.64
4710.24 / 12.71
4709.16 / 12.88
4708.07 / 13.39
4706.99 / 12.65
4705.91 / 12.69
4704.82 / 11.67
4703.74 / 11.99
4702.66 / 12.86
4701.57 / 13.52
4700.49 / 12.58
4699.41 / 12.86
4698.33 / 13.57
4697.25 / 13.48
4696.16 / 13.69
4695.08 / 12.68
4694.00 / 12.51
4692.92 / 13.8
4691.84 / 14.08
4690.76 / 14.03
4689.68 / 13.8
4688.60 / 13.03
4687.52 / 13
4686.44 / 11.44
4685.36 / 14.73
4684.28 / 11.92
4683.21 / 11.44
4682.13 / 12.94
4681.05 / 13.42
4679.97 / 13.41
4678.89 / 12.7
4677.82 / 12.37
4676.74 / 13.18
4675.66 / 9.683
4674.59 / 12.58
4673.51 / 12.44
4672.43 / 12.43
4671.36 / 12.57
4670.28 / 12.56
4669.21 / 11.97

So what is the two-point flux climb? -1.0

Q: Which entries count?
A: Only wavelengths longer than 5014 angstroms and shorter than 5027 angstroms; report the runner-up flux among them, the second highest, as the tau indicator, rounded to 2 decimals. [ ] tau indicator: 13.86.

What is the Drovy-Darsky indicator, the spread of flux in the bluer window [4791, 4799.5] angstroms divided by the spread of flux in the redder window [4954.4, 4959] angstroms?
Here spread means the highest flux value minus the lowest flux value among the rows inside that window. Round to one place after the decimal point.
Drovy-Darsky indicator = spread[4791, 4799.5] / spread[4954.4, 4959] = 1.8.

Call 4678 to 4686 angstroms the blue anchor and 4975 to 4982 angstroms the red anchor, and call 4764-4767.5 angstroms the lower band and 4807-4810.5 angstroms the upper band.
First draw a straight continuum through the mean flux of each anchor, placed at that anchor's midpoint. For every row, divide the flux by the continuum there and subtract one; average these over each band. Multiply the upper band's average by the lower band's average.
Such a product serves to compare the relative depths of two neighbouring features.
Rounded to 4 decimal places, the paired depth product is -0.0012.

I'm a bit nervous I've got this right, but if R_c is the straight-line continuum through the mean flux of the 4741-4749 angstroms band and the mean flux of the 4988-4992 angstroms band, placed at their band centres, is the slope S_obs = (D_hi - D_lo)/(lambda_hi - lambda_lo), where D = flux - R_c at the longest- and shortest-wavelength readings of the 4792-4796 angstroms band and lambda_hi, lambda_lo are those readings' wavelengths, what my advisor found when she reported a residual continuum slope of -0.3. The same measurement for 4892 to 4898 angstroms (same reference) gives 0.2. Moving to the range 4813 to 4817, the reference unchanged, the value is -0.3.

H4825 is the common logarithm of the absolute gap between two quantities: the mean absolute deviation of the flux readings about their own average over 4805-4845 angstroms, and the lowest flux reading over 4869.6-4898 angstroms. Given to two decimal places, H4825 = 0.99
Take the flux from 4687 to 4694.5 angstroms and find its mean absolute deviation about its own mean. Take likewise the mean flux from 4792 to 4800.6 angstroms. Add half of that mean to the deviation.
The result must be 7.7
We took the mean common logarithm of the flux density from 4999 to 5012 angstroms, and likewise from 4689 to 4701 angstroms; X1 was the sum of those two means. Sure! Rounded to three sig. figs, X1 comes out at 2.26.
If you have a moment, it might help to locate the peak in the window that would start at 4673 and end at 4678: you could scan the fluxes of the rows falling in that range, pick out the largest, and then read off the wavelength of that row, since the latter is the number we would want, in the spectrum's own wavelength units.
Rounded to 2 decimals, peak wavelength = 4676.74 angstroms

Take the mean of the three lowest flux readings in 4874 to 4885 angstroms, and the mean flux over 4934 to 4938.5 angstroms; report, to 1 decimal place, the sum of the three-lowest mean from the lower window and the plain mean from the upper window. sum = 25.1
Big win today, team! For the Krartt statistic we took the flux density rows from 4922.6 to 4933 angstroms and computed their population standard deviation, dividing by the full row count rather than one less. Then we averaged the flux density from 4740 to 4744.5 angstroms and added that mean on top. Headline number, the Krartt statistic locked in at 14.5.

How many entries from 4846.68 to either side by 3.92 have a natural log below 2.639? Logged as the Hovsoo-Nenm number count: 6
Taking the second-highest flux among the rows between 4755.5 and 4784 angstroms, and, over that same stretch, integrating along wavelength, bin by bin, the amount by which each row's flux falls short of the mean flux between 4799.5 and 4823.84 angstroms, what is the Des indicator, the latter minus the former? -1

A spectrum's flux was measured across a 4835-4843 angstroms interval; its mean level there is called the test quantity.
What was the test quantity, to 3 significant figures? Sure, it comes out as 13.1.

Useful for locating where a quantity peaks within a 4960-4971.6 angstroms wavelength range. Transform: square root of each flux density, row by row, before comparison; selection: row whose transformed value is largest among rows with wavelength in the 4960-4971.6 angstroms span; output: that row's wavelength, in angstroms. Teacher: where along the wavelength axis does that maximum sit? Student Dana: 4962.99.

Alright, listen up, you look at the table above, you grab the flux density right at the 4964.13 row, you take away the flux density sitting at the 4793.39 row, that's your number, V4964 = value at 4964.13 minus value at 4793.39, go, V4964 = -1.9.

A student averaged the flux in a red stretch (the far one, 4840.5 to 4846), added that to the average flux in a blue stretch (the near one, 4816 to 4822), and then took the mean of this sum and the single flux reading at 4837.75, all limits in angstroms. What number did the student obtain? 20.1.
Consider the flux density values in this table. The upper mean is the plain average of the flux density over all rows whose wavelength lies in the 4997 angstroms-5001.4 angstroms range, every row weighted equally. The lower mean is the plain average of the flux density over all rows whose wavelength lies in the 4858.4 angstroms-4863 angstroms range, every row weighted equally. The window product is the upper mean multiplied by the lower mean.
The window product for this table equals 173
